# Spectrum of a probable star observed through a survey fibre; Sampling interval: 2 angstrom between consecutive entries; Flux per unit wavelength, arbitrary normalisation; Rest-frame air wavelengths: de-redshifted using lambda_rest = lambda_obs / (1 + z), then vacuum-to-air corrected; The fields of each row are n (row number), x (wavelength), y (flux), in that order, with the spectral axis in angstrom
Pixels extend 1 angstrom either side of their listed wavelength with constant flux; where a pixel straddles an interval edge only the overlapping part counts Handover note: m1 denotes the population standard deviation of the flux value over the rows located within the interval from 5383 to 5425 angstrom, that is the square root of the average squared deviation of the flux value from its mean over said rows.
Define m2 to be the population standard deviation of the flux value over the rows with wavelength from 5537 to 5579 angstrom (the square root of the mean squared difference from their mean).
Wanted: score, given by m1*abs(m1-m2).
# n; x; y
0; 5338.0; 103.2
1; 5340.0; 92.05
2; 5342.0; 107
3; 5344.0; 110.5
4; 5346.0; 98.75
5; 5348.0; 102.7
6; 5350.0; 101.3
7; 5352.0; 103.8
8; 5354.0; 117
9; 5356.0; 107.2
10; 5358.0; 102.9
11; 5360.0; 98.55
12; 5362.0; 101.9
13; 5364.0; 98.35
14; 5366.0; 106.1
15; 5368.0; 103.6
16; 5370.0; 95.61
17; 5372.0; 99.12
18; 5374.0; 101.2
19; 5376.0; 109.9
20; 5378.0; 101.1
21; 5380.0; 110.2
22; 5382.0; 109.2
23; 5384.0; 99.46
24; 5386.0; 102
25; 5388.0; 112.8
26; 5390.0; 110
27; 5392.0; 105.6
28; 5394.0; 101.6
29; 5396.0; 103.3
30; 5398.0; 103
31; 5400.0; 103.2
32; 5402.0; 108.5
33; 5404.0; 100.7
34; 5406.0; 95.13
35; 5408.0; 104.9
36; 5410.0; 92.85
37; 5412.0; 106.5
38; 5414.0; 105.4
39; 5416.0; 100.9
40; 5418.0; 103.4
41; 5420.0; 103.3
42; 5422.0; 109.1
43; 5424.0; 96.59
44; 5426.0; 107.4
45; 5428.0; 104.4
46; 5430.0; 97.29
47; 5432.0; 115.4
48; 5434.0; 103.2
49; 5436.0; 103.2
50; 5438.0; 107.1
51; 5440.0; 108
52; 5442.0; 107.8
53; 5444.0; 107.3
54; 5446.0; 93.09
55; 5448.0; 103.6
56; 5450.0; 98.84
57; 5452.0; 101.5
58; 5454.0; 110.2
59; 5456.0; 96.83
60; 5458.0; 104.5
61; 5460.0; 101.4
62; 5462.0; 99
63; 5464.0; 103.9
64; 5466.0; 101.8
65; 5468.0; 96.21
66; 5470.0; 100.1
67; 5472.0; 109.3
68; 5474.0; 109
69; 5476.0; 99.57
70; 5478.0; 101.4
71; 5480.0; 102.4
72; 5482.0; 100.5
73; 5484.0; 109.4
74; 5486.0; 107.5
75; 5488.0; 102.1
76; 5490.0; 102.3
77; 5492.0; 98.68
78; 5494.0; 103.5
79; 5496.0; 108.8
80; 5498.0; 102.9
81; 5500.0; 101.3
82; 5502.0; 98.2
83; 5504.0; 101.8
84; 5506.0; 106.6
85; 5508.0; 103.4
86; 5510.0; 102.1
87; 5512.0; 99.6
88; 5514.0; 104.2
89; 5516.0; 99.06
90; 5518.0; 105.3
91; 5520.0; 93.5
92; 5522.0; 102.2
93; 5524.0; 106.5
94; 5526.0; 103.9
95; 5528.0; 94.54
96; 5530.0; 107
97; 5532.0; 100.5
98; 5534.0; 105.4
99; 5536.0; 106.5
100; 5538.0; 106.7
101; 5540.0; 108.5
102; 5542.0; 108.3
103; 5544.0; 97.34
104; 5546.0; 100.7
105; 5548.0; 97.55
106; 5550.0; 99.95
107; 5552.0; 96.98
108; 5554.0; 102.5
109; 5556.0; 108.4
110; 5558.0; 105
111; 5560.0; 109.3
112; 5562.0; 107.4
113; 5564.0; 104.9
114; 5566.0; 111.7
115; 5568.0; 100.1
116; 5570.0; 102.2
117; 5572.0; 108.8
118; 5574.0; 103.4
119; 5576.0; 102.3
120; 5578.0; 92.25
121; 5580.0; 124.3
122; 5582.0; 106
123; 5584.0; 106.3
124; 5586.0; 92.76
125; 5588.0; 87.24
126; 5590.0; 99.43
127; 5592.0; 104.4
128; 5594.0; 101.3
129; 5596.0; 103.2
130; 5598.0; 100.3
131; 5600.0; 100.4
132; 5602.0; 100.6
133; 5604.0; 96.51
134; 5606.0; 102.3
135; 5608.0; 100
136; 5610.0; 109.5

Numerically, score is 0.9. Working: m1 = 4.74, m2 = 4.9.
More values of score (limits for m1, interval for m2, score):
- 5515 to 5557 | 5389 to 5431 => 0.7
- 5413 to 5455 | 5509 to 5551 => 3.4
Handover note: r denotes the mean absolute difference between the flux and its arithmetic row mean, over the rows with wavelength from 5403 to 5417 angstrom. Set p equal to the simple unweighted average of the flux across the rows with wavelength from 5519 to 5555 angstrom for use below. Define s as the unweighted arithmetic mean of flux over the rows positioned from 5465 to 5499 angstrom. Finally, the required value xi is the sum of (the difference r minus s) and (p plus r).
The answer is 6.9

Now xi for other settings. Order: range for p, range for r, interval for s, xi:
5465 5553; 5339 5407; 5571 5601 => 8.7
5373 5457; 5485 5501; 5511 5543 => 5.5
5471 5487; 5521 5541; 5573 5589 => 9.3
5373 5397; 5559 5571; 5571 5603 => 10.5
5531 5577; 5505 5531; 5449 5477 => 8.6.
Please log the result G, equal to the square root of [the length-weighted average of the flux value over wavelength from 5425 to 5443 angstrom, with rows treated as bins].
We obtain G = 10.3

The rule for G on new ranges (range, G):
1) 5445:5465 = 10.1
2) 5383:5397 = 10.2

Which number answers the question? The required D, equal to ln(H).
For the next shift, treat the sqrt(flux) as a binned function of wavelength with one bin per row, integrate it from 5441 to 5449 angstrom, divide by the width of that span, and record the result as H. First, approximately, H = 10.1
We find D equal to 2.32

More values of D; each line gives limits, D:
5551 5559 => 2.32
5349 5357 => 2.34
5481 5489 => 2.33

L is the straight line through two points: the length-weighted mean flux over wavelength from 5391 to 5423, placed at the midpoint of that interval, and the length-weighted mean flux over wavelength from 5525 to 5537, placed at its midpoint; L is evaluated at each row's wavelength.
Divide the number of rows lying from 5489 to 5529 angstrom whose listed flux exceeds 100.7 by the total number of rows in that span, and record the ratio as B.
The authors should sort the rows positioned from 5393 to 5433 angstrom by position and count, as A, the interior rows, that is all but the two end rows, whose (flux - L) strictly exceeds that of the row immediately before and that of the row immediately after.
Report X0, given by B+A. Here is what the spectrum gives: 7.70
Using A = 7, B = 0.70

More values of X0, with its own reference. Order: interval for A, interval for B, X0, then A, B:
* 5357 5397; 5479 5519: 5.75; 5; 0.75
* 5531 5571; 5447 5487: 6.65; 6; 0.65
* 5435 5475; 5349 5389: 6.75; 6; 0.75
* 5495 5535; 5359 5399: 5.75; 5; 0.75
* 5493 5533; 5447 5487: 6.65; 6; 0.65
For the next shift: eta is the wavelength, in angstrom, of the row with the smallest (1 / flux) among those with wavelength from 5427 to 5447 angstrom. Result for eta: 5432.0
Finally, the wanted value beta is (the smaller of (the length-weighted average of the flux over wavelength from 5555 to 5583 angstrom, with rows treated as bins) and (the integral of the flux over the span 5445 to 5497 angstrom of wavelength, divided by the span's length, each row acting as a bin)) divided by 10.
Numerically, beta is 10.3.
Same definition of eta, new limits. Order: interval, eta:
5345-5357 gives 5354.0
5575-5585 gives 5580.0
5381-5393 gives 5388.0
